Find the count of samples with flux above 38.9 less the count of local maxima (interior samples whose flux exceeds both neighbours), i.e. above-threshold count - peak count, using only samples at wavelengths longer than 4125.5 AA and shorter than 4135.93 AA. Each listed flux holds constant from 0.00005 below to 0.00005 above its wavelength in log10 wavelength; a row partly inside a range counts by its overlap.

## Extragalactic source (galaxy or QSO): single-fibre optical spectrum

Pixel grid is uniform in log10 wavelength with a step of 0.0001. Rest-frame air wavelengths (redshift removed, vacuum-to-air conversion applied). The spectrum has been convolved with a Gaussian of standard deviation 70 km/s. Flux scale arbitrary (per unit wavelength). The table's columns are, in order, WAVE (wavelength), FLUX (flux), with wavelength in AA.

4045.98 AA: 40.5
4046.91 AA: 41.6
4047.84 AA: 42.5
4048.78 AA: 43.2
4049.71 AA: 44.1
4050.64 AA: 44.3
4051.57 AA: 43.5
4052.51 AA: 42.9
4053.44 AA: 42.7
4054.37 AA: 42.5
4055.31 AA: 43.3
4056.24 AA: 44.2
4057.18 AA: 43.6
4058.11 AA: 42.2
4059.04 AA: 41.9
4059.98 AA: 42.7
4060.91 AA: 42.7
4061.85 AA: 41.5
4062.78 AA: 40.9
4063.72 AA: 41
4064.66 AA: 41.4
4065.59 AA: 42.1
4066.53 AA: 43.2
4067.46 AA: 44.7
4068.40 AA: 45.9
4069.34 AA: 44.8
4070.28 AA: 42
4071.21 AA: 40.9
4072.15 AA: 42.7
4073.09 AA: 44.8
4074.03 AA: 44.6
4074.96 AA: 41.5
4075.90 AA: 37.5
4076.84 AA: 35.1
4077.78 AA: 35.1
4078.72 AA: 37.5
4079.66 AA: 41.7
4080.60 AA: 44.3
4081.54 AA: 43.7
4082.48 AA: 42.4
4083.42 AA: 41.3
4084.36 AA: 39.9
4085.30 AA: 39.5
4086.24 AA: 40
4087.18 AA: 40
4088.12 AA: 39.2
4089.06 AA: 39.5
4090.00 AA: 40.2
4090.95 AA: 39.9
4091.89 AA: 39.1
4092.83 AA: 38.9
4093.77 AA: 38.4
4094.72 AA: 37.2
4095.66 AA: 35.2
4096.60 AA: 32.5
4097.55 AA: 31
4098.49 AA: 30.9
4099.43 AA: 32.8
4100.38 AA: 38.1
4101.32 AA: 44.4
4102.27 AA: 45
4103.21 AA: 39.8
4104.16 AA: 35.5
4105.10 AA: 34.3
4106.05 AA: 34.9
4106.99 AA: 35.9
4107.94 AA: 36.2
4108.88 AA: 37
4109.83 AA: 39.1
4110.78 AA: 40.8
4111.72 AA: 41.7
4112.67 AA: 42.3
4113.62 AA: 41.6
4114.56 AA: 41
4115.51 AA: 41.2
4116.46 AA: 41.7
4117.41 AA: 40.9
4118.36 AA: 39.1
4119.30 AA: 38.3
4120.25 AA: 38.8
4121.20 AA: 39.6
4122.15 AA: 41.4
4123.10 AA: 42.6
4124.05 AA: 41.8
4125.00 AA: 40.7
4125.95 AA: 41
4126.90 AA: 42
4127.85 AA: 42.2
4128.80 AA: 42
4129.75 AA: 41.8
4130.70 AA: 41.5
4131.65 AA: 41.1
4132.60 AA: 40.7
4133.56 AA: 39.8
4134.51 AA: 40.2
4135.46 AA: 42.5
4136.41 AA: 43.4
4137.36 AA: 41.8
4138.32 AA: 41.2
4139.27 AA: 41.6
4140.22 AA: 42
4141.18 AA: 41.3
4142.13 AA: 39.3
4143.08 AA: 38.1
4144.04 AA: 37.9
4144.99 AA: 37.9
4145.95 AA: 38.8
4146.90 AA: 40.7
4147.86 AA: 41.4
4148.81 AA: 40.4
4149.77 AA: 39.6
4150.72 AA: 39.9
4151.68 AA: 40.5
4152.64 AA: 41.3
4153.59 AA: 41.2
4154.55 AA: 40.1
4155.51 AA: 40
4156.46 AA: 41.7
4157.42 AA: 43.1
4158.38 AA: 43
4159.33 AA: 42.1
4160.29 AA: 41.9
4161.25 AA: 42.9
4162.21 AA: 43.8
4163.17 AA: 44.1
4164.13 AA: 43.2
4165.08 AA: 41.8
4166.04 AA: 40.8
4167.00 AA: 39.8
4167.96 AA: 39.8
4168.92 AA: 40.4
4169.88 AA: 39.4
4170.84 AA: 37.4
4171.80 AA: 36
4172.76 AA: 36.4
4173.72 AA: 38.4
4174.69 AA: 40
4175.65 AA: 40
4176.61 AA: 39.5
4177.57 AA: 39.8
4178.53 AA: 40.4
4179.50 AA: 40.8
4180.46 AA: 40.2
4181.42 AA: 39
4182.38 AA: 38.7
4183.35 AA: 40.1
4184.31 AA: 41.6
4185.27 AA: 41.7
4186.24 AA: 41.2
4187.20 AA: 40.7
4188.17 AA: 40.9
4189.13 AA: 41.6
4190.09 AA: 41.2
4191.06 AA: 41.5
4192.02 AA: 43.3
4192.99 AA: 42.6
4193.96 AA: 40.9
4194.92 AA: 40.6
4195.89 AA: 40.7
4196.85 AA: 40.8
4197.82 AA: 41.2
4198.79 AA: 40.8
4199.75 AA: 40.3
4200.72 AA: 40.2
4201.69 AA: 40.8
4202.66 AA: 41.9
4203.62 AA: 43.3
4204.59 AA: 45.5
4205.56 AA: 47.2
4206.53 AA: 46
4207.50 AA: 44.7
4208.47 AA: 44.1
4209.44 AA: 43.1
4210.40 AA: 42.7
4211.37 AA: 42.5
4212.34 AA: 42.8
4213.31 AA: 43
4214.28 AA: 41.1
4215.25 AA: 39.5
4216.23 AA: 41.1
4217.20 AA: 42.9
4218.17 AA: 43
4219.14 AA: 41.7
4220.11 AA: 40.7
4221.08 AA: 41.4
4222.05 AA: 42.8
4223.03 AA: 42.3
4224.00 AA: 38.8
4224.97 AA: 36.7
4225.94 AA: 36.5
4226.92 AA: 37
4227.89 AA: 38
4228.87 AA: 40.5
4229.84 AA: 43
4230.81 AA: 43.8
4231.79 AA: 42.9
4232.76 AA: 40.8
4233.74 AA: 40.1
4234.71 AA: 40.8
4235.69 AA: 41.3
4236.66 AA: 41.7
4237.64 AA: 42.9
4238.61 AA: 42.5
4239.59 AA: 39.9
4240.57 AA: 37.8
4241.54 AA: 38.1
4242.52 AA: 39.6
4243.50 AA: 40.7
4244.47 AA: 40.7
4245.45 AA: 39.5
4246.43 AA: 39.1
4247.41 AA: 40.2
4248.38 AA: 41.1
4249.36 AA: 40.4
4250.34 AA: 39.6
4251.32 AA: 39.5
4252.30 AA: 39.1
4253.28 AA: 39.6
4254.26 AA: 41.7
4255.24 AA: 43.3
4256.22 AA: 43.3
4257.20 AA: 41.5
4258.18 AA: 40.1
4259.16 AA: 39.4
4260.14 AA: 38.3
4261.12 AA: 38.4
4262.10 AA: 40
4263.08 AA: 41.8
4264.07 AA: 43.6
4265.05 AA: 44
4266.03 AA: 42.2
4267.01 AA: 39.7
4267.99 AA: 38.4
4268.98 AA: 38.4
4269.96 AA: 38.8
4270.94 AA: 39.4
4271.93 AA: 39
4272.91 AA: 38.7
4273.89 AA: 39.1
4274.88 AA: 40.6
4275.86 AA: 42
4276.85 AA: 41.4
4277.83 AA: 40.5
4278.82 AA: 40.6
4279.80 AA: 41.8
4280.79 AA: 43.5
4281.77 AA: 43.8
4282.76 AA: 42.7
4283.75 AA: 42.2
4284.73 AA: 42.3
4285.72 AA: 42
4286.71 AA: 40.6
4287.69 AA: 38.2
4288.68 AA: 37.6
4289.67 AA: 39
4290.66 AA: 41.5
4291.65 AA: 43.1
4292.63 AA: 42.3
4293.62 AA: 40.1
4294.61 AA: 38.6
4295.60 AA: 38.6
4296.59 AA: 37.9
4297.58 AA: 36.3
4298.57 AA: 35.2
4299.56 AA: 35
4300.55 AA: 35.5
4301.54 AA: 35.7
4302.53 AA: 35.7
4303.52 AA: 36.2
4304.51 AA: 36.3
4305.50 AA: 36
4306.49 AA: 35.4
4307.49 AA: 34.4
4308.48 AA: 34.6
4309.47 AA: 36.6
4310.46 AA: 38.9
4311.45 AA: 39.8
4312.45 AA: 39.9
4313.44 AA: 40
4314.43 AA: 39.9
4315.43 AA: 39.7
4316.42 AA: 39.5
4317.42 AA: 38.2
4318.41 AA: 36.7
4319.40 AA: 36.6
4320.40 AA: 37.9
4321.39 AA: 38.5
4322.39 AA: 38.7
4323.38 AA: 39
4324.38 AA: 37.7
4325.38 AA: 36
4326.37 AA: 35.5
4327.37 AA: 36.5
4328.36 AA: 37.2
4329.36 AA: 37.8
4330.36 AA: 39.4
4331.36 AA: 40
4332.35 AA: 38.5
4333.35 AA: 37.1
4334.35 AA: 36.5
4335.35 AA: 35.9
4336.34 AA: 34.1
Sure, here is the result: 10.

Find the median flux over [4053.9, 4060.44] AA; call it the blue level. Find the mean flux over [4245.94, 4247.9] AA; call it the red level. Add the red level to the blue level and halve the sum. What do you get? 41.2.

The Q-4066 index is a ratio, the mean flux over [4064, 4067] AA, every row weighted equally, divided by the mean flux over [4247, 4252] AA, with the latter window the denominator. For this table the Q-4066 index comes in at 1.052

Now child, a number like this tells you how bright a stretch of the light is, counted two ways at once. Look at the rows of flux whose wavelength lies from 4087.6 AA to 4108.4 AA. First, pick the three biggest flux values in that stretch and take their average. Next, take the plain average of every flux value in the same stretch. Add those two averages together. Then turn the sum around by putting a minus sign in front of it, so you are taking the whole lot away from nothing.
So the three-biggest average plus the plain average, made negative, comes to -80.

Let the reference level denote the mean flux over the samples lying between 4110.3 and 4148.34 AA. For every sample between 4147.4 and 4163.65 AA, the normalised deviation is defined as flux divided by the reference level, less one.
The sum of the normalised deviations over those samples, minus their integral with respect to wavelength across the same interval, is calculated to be 0.013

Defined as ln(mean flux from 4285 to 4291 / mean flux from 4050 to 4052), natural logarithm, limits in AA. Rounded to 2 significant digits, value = -0.10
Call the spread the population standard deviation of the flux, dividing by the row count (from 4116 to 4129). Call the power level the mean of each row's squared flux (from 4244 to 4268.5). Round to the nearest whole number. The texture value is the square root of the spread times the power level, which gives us 47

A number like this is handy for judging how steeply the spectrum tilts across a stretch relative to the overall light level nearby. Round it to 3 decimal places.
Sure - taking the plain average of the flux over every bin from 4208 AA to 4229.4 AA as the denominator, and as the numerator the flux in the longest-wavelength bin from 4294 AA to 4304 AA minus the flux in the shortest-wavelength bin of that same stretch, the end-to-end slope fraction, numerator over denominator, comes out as -0.059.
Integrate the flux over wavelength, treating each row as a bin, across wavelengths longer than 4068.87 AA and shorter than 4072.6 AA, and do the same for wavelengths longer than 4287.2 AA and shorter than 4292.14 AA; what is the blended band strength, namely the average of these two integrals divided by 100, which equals 1.8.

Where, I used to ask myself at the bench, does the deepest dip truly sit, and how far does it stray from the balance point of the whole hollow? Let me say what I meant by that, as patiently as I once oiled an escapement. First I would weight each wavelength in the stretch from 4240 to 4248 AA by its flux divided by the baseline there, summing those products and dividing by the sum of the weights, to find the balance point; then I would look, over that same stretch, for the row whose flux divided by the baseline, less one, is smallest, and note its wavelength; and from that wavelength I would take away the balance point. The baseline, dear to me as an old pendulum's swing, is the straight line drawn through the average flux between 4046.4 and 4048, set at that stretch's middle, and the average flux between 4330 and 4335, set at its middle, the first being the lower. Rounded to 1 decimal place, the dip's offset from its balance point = -3.5 AA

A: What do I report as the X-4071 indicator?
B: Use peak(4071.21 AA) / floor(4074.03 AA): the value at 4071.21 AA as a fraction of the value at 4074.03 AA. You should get 0.92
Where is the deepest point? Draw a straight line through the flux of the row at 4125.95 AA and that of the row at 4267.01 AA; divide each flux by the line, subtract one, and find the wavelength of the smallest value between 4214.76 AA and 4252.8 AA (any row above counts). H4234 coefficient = 4225.94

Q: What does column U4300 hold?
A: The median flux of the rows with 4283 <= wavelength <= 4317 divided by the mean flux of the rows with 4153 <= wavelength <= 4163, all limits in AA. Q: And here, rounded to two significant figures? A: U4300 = 0.92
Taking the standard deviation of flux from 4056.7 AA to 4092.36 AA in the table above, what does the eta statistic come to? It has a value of 2.5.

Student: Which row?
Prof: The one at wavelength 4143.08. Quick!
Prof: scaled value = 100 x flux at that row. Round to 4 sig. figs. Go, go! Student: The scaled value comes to 3810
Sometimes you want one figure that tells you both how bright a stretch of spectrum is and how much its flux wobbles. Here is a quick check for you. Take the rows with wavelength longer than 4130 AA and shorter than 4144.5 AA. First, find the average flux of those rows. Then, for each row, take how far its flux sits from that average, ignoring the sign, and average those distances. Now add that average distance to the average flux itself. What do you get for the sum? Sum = 42.0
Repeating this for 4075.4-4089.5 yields 41.8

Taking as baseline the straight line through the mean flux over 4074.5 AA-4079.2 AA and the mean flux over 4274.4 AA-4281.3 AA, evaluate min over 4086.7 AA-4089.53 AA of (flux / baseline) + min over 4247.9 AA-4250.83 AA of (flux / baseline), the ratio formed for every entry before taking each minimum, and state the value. 2.01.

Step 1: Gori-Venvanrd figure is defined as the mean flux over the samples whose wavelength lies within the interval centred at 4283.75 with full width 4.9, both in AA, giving 42.6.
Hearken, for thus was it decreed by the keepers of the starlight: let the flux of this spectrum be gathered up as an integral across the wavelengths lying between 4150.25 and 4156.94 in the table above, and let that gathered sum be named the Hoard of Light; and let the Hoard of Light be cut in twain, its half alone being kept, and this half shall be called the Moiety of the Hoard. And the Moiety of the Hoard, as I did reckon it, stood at 136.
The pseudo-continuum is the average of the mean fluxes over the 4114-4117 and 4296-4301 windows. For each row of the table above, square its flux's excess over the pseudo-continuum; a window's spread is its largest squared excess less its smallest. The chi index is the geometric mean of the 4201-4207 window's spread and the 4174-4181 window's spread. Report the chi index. 16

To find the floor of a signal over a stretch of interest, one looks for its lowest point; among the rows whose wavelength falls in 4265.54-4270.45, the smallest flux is 38.4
